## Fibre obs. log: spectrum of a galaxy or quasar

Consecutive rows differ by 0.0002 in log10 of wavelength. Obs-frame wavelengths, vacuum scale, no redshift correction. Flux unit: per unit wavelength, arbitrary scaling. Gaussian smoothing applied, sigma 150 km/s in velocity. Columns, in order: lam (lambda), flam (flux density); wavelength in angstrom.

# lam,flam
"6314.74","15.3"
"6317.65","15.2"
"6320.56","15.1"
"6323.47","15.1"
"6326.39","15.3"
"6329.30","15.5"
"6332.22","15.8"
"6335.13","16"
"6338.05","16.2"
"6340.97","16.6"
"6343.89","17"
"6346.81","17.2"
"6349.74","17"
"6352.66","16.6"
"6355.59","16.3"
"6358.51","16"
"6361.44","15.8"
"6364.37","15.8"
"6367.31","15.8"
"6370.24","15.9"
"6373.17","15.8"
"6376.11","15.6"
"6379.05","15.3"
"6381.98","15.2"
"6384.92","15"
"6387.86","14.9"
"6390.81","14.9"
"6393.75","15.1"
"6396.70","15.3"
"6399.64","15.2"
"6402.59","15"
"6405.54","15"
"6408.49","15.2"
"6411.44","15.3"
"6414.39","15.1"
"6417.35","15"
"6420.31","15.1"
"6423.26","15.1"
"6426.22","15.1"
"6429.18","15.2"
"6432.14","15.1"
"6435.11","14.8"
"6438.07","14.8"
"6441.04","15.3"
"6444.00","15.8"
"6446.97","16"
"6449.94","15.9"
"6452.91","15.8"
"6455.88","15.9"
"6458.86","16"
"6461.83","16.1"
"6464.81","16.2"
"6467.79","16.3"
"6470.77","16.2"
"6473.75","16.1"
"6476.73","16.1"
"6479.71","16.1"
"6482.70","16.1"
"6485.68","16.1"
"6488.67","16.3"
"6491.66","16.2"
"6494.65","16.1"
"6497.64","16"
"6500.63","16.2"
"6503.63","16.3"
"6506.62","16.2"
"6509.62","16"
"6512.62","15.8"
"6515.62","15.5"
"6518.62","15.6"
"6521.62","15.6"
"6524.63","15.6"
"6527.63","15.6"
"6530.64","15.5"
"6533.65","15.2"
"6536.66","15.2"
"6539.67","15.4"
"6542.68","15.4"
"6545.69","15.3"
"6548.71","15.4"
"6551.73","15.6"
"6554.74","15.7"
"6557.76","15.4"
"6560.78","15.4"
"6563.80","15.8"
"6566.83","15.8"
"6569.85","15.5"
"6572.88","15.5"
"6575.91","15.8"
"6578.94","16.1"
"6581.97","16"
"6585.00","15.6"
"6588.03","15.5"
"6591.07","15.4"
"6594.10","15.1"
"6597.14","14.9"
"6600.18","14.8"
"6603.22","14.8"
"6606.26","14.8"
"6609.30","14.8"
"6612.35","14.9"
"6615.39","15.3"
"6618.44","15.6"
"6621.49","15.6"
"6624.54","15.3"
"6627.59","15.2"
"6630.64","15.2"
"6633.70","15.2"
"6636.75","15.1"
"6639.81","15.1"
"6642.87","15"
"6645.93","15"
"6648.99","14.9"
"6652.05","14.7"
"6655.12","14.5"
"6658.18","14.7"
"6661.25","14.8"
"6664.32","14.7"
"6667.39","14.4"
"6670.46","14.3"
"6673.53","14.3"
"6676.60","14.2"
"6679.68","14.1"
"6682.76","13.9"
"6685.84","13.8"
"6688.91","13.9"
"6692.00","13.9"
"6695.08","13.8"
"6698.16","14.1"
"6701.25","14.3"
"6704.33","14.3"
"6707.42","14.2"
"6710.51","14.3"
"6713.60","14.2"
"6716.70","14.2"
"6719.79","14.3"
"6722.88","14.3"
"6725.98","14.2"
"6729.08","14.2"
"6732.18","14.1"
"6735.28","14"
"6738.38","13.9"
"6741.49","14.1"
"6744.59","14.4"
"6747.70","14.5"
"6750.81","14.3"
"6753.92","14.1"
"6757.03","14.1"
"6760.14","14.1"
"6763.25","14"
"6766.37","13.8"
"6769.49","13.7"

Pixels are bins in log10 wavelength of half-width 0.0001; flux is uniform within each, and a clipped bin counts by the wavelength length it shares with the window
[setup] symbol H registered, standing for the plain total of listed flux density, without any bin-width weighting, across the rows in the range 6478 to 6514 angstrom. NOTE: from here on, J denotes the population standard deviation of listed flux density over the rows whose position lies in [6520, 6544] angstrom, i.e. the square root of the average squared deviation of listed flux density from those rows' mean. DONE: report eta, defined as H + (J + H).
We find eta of 387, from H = 193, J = 0.16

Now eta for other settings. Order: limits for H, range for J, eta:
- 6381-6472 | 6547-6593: 954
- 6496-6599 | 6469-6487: 1062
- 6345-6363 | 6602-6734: 198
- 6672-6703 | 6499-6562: 281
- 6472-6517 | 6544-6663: 483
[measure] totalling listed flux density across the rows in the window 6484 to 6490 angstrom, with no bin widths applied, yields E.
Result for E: 32.4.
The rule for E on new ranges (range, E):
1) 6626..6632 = 30.4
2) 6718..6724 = 28.6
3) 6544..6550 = 30.7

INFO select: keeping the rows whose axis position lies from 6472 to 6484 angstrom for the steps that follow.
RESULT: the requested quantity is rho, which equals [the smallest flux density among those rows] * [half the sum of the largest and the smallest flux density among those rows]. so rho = 259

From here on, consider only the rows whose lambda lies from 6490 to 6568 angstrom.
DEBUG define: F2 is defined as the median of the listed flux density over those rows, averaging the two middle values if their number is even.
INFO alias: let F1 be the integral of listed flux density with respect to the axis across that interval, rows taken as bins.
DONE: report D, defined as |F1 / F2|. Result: 78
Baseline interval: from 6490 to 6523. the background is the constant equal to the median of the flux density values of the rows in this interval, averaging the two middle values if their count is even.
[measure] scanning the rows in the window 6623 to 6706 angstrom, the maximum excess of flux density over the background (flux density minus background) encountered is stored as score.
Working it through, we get -0.7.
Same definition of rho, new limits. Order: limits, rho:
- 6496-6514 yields 254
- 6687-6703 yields 194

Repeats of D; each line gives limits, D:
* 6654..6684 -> 30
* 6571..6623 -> 52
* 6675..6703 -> 28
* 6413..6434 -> 21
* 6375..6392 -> 17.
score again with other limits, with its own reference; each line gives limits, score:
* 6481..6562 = 0.3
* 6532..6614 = 0.1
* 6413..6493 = 0.3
